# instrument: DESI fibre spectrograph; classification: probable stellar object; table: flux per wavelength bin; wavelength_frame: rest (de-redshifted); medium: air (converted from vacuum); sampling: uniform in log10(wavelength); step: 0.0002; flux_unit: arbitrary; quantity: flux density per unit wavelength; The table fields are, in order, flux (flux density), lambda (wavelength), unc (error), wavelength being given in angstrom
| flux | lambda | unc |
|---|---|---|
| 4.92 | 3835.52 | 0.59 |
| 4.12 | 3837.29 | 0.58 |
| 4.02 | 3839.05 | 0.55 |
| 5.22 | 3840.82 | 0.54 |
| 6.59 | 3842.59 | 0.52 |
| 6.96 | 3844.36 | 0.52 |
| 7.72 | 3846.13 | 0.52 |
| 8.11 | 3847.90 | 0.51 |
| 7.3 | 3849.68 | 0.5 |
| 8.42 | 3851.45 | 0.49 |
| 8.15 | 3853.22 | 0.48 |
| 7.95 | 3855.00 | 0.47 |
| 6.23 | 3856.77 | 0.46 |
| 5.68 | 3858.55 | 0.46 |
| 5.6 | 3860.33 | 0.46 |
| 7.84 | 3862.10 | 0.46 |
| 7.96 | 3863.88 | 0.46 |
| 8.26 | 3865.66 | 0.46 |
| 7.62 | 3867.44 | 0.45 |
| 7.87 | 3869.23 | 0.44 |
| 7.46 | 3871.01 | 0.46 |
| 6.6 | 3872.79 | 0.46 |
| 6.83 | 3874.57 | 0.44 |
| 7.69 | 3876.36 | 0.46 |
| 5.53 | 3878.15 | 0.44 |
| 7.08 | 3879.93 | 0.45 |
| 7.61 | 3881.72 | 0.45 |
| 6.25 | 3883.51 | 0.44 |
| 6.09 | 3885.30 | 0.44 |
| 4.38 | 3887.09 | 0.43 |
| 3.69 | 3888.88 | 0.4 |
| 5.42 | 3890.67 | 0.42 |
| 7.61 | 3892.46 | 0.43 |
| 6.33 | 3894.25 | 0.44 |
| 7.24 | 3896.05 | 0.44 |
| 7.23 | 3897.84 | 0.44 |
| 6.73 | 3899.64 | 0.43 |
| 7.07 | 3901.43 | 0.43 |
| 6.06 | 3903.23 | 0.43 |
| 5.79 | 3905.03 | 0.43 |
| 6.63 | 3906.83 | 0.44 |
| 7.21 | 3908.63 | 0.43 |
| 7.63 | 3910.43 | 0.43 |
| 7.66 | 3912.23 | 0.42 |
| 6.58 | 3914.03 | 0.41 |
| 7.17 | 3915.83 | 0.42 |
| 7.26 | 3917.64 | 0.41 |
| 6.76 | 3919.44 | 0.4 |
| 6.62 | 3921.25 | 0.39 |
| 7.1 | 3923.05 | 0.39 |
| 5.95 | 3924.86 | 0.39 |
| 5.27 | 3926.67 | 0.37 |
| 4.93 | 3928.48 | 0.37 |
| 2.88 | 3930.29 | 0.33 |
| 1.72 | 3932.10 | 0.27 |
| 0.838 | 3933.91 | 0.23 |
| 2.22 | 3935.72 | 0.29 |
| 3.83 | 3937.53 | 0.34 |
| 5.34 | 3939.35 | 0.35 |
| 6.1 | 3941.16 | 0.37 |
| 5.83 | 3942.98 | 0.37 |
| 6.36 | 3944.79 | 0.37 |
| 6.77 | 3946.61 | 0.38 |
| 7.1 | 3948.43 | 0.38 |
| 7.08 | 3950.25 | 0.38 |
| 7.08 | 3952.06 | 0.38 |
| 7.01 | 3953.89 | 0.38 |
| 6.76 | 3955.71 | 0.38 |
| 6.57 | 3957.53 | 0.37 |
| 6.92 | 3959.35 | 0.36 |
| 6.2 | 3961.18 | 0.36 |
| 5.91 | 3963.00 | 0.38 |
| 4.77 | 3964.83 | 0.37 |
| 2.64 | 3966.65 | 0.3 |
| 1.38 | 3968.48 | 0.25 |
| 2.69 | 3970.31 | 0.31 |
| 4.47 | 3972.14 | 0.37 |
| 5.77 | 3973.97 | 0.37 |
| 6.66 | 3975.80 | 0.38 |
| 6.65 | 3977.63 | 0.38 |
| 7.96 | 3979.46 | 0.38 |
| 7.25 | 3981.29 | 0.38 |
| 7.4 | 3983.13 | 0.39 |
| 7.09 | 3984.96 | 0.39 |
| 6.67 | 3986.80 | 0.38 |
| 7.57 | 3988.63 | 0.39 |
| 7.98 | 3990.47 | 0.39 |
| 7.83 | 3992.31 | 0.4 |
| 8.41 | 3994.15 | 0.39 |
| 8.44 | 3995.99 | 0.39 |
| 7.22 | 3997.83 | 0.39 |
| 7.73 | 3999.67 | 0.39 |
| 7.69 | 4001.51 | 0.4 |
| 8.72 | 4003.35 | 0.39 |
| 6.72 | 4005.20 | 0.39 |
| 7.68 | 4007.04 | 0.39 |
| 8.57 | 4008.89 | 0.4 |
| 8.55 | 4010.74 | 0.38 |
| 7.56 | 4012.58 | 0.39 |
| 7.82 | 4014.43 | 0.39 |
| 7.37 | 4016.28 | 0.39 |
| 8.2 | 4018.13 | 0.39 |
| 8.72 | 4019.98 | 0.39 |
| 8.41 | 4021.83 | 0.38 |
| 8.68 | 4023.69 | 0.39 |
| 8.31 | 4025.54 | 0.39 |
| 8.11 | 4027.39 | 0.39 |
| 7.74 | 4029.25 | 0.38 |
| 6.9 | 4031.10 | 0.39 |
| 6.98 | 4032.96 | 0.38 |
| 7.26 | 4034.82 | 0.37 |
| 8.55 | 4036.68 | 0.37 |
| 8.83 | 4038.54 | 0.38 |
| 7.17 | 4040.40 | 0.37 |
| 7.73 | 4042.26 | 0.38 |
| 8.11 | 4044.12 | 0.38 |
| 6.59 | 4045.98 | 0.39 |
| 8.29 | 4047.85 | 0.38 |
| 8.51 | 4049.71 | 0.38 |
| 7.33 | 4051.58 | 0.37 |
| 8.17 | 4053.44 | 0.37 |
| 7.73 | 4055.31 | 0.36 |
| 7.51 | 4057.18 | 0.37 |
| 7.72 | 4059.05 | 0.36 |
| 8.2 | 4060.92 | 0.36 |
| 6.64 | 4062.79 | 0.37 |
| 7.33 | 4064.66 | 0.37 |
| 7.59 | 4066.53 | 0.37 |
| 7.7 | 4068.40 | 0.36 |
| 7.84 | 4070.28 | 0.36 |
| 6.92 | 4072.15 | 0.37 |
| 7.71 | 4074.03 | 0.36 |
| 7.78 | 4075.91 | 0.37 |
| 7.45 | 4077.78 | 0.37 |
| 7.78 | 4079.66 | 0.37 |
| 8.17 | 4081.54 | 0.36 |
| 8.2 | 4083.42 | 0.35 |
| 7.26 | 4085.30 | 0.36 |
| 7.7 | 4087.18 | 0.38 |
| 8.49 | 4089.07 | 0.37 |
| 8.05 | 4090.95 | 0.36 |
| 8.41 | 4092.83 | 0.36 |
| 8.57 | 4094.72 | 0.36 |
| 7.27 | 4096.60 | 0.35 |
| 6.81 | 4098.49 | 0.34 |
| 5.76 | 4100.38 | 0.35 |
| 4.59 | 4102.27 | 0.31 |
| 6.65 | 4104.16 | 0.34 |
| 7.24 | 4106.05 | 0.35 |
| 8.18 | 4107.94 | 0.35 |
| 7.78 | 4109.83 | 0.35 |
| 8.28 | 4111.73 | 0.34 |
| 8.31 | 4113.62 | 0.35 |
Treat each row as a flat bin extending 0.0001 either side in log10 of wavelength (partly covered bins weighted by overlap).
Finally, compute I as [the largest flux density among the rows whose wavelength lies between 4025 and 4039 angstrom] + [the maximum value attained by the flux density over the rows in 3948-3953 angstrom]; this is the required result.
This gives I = 15.9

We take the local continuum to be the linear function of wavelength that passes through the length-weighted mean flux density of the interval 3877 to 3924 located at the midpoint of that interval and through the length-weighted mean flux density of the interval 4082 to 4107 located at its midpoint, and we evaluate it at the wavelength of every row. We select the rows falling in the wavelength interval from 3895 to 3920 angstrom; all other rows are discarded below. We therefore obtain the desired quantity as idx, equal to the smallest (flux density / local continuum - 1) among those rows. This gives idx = -0.1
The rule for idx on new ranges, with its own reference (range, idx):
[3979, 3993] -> 0.0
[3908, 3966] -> -0.9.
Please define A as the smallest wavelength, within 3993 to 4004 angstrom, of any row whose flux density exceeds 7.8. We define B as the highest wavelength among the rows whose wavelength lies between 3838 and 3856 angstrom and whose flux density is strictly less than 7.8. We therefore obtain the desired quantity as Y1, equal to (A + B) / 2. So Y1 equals 3921.9 angstrom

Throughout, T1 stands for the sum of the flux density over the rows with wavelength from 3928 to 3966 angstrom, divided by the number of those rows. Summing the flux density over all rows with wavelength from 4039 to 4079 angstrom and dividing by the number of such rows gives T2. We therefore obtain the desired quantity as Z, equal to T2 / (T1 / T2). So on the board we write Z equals 10.9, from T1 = 5.3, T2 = 7.6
